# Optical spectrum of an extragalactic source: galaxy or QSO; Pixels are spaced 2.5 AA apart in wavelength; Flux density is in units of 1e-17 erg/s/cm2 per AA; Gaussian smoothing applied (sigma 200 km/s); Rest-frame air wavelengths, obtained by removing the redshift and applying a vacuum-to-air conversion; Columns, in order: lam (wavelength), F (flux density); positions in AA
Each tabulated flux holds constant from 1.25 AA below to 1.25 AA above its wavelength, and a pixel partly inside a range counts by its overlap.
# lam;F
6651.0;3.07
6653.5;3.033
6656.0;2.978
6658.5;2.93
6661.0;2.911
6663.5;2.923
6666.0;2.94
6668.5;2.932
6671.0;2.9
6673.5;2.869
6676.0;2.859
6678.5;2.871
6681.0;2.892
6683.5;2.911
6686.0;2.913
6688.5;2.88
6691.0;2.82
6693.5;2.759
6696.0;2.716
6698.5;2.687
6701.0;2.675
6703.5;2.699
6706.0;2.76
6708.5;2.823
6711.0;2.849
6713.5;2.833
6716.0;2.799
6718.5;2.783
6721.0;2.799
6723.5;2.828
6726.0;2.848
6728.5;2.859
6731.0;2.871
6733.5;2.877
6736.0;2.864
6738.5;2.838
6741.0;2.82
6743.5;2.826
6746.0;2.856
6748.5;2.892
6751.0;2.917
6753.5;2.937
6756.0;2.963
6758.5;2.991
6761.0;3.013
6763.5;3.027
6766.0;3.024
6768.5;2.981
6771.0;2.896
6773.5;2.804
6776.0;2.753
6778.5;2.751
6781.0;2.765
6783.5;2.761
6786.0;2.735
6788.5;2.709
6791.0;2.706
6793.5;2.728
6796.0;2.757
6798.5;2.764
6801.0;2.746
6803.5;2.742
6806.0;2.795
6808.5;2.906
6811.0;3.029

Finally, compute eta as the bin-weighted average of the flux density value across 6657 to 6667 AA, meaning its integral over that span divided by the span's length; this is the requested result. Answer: 2.93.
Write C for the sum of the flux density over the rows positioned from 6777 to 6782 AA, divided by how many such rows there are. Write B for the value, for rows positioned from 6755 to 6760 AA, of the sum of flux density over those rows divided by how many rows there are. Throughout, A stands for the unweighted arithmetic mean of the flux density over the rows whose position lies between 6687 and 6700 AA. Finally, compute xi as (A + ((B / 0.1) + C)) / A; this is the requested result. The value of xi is 12.7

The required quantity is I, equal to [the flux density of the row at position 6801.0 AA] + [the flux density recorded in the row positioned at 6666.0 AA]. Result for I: 5.69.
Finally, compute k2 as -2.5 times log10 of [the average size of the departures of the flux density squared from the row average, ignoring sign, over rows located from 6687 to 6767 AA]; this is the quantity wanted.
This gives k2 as 1.0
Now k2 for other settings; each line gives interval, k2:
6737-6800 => 0.7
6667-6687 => 2.3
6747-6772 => 1.5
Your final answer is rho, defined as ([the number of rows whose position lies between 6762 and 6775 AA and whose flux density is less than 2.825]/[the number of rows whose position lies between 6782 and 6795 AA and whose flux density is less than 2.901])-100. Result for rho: -99.8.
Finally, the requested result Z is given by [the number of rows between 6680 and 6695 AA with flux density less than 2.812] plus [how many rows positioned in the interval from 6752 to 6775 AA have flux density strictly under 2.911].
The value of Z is 3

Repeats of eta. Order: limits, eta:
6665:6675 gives 2.91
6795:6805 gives 2.75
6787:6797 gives 2.72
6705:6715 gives 2.82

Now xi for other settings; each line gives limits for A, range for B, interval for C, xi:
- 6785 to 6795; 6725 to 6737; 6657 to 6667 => 12.6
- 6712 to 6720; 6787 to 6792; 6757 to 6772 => 11.7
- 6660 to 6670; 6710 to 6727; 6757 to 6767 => 11.7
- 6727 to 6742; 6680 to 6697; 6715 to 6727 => 11.9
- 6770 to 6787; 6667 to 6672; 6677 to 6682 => 12.5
